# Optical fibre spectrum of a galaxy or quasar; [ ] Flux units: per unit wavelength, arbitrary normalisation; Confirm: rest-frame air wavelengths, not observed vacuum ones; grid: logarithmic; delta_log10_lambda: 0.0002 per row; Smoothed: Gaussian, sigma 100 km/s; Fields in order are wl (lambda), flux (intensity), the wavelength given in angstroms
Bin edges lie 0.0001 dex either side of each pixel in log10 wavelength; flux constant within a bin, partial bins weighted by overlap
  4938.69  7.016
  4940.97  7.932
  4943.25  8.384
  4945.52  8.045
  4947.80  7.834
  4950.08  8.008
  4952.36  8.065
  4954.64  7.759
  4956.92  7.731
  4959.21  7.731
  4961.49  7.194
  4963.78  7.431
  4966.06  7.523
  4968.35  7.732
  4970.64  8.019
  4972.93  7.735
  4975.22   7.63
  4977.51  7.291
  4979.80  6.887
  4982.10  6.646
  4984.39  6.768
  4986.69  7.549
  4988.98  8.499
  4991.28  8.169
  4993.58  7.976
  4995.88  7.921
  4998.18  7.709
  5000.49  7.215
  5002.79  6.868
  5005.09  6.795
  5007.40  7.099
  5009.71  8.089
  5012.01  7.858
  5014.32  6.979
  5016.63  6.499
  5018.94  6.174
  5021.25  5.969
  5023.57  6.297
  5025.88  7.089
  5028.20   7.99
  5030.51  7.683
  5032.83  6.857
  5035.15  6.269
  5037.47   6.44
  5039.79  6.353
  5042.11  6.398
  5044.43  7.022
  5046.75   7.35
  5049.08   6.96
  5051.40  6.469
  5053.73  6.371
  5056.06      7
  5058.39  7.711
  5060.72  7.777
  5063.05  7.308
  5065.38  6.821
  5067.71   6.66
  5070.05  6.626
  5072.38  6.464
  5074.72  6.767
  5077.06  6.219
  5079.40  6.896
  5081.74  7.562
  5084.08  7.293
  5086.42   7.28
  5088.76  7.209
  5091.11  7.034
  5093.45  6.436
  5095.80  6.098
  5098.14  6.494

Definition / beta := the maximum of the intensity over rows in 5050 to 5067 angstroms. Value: 7.777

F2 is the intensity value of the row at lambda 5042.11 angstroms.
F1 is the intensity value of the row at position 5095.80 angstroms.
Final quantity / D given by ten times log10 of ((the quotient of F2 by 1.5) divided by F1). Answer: -1.6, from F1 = 6.098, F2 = 6.398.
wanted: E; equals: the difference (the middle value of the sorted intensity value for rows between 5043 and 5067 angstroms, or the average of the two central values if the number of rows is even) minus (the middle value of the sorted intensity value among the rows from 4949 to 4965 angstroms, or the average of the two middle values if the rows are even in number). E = -0.7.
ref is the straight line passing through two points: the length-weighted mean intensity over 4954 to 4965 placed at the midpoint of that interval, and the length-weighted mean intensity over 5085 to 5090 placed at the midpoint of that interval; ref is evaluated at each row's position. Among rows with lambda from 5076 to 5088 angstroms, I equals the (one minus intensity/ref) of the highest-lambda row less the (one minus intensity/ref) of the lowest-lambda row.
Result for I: -0.15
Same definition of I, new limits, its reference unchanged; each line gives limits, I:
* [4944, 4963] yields 0.11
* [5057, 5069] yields 0.14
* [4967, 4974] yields 0.00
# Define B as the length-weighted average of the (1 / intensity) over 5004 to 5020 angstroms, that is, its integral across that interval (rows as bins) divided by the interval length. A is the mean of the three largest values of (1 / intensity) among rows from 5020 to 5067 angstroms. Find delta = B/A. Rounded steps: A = 0.162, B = 0.142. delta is 0.88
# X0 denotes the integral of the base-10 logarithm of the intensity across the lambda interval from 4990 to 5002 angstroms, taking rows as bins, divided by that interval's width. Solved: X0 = 0.890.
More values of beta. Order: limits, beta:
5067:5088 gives 7.562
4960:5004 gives 8.499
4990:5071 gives 8.169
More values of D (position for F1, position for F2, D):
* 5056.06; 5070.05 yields -2.0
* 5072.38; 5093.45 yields -1.8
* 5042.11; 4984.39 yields -1.5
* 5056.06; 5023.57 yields -2.2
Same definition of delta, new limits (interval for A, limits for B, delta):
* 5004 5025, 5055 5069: 0.86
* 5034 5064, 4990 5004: 0.83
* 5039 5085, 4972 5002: 0.84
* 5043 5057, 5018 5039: 0.98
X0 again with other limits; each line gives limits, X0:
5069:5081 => 0.821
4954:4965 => 0.878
